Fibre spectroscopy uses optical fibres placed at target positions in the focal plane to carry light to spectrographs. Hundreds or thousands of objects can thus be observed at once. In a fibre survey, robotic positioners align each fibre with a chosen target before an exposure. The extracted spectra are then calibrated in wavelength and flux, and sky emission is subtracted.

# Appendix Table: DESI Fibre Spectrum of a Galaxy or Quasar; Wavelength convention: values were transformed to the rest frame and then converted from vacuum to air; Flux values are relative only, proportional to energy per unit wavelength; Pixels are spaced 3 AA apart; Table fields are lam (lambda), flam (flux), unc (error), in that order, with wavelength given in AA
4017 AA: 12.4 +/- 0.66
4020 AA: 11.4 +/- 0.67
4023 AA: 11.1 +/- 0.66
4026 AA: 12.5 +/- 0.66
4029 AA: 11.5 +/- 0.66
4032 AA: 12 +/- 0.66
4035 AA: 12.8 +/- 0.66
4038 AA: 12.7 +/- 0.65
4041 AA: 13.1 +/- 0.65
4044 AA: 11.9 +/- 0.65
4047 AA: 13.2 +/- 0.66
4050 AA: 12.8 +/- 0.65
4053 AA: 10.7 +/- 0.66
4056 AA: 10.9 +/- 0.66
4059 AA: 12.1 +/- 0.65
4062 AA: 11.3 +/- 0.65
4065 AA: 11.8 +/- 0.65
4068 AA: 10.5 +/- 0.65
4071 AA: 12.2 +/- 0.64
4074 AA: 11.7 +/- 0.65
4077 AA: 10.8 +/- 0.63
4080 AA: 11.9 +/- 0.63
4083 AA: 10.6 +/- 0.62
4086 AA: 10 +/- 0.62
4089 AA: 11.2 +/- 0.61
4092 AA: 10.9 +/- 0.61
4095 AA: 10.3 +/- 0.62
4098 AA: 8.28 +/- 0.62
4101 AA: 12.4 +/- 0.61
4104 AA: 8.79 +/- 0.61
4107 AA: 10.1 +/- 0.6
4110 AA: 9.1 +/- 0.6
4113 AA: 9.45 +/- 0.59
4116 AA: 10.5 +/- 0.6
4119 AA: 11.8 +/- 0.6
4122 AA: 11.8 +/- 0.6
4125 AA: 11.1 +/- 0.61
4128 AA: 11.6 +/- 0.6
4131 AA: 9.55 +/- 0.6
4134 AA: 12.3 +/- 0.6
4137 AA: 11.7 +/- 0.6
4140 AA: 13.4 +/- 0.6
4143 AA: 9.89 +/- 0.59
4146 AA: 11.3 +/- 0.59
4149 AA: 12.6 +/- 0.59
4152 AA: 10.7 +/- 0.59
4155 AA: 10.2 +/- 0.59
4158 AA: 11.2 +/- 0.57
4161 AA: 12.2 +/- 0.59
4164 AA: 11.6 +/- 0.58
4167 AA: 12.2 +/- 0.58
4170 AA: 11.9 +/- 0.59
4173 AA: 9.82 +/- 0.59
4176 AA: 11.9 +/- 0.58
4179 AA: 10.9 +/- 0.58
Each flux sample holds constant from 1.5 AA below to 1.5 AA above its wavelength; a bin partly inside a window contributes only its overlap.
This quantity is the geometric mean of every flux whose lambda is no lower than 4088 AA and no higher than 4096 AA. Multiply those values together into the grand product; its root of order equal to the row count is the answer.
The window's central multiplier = 10.8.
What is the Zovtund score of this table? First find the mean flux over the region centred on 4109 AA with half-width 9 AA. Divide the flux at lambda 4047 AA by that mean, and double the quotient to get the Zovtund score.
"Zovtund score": 2.6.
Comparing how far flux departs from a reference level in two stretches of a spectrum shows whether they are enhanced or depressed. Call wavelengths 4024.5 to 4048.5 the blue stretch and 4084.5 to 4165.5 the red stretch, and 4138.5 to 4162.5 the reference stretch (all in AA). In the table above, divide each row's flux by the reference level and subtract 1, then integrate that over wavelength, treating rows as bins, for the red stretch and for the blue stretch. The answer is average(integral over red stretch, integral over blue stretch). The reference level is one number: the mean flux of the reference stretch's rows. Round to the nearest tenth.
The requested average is -0.9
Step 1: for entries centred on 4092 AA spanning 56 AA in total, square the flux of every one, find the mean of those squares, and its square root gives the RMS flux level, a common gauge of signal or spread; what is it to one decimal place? 10.7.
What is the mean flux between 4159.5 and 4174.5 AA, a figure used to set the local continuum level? 11.5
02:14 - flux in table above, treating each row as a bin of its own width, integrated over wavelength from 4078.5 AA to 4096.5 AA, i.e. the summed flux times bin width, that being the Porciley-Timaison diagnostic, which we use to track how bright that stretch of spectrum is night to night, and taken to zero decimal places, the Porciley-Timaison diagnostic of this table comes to 195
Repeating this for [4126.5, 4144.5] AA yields 205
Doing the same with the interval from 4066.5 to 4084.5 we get 203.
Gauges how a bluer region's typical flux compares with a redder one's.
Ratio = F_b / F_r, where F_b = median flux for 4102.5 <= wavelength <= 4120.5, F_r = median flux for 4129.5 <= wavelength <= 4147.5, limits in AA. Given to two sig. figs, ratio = 0.85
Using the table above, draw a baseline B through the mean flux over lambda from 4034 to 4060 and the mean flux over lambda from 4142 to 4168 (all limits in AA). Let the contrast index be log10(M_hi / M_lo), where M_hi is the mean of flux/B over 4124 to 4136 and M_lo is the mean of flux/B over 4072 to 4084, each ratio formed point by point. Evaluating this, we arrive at 0.01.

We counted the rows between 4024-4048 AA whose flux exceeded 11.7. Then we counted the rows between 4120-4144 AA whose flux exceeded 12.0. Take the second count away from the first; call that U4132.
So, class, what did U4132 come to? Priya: 5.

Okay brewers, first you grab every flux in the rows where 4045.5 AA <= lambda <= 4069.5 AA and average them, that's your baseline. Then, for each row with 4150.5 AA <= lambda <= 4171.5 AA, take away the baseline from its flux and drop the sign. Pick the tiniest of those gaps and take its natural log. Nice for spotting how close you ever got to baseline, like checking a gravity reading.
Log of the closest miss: -2.77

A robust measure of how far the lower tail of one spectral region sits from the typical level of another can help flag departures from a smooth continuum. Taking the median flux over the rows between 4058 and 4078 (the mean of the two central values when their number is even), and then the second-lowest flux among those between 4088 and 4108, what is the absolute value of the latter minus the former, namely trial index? 2.9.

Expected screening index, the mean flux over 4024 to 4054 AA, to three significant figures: 12.3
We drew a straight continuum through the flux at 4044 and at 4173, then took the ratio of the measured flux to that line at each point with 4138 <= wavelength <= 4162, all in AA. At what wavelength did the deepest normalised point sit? 4143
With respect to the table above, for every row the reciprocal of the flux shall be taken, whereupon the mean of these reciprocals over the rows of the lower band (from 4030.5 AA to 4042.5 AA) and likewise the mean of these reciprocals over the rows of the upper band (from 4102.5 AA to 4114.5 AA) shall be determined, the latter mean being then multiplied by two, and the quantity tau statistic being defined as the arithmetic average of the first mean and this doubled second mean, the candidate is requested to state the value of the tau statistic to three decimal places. 0.147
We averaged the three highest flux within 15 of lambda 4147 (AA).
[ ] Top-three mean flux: 12.8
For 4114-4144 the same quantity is 12.5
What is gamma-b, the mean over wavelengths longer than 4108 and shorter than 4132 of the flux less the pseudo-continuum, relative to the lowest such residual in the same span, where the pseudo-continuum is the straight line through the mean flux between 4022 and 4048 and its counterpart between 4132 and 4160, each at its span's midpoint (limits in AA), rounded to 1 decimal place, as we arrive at 0.4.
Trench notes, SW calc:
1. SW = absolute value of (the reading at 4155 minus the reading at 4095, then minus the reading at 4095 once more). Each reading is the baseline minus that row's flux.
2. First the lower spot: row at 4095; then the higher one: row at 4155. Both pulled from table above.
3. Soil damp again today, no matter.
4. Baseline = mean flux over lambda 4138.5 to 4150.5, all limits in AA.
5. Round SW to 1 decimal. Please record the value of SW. 1.4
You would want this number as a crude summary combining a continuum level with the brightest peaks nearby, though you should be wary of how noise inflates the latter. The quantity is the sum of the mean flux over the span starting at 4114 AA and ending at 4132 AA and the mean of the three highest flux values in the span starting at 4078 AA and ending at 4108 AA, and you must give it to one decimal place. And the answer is 22.9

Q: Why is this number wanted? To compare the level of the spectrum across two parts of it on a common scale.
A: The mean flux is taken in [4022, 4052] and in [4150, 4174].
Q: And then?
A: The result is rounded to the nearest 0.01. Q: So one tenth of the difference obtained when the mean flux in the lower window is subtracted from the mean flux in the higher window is -0.11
